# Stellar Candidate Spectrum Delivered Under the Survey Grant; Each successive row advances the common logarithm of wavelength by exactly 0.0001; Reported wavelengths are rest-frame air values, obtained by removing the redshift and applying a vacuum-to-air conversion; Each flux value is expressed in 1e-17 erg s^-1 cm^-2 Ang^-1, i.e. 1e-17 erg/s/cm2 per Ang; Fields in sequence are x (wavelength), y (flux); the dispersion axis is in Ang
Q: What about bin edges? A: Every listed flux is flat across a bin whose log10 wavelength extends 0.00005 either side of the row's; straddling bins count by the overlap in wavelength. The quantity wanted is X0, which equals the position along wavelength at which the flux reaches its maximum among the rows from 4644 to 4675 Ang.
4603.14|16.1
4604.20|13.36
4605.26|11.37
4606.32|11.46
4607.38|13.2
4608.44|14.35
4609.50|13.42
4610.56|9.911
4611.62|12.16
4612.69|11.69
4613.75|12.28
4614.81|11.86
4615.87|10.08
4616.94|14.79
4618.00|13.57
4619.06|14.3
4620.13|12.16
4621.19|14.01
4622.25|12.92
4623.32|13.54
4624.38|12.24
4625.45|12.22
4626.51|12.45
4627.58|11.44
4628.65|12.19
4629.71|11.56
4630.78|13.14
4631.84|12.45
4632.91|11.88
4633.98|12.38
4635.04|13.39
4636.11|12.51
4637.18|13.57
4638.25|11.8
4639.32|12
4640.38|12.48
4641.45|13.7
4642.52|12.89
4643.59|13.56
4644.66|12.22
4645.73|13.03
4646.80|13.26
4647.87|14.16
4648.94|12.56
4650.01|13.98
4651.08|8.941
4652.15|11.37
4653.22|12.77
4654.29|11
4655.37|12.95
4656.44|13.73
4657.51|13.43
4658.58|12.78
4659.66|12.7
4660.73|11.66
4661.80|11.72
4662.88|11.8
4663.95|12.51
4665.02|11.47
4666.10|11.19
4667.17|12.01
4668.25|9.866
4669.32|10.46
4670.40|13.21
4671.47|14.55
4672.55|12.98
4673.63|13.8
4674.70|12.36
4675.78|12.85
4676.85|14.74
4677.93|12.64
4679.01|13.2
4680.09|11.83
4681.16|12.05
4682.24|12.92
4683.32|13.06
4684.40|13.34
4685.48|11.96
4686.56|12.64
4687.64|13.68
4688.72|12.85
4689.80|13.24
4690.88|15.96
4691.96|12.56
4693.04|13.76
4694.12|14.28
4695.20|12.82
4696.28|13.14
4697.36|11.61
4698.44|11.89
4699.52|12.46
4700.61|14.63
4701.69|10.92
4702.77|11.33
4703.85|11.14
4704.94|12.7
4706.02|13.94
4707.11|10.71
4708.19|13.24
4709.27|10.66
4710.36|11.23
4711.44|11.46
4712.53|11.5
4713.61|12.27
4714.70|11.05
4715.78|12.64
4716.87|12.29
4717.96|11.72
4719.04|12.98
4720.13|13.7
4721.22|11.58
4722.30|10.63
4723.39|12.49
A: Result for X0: 4671.47 Ang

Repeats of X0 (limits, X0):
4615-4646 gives 4616.94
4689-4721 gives 4690.88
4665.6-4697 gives 4690.88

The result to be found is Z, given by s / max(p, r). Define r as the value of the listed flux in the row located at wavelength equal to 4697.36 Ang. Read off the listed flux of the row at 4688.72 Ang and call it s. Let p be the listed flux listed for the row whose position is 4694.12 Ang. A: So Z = 0.90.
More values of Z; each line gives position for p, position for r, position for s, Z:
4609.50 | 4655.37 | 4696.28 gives 0.98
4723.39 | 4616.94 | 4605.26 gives 0.77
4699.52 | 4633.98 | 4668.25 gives 0.79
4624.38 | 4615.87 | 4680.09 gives 0.97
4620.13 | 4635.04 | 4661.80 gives 0.88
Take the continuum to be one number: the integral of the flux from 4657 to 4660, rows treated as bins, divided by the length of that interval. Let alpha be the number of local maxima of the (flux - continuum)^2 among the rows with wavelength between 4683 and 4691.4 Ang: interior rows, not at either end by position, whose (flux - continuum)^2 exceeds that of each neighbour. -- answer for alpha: 2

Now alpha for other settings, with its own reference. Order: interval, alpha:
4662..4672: 2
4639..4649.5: 3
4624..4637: 4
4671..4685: 3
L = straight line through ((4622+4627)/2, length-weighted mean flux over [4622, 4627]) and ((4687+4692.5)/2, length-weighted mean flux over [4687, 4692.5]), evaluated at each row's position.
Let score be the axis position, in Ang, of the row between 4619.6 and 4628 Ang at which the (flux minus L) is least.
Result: 4627.58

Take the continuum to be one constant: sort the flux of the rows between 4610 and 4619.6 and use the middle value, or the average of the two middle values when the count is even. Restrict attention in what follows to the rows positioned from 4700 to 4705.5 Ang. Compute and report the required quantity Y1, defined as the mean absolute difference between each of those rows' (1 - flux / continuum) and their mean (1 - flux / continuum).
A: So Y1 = 0.100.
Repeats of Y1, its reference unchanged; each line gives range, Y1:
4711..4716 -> 0.044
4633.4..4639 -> 0.049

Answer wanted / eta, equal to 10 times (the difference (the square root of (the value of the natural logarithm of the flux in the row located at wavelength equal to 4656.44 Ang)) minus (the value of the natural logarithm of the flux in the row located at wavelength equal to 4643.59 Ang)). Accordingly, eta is -9.89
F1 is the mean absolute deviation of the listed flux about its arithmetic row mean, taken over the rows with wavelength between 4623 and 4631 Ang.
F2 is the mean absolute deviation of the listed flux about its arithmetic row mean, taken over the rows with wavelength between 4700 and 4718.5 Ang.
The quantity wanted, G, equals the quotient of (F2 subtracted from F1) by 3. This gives -0.14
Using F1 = 0.5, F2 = 0.93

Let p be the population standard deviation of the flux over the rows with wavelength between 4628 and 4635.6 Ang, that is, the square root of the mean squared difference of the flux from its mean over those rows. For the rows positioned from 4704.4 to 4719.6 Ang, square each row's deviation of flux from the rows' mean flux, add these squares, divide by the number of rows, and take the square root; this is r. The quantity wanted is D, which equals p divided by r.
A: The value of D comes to 0.6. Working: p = 0.60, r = 1.0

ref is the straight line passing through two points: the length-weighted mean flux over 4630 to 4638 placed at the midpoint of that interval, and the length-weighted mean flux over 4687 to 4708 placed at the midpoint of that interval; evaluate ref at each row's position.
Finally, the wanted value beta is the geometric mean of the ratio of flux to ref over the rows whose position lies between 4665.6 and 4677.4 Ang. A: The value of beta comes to 0.98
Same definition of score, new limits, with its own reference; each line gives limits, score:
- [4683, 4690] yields 4685.48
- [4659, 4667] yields 4666.10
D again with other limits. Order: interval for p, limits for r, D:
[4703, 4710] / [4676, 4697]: 1.3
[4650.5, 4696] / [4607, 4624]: 0.9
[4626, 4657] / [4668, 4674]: 0.6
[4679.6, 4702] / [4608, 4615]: 0.9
